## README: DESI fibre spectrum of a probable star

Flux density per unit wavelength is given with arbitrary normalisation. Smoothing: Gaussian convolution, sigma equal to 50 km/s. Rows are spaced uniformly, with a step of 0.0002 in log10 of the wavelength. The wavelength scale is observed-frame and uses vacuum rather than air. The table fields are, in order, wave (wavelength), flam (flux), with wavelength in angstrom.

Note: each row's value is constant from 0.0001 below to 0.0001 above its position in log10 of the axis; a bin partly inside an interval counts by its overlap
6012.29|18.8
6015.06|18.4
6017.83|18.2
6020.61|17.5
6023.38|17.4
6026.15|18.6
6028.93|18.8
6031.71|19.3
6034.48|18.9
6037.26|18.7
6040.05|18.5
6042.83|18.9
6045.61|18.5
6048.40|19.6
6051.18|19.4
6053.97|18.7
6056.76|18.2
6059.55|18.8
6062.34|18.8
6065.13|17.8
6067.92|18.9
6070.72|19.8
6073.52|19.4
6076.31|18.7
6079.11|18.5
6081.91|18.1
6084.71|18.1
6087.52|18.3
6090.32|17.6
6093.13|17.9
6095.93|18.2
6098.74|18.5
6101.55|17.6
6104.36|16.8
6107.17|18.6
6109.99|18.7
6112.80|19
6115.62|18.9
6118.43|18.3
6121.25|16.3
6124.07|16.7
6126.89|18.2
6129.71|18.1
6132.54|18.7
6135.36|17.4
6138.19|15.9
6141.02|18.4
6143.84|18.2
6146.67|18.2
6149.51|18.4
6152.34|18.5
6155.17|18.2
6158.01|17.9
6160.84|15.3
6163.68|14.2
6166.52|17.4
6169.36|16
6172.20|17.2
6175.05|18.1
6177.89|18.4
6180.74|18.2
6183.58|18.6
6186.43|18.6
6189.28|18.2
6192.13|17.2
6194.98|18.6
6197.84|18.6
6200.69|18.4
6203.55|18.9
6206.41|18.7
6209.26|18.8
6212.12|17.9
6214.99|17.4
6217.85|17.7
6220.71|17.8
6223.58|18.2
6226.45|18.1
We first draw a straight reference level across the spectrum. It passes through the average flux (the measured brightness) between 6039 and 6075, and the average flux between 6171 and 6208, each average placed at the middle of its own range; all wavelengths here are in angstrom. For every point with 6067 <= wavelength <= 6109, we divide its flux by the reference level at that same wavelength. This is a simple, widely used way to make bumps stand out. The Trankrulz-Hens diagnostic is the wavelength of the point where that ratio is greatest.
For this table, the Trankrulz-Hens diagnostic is 6070.72 angstrom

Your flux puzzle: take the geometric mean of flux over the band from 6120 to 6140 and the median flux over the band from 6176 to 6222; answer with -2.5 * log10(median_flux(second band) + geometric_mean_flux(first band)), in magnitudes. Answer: -3.88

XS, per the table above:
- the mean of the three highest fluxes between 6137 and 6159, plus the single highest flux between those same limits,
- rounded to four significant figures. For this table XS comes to 36.93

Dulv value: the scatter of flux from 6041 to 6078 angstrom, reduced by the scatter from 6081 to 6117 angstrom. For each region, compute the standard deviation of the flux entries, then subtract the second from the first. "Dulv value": 0.0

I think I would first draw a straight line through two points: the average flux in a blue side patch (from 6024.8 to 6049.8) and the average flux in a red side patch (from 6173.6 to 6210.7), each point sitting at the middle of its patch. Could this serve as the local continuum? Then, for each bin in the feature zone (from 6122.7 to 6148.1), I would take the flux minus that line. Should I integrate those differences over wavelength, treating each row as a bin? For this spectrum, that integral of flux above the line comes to -21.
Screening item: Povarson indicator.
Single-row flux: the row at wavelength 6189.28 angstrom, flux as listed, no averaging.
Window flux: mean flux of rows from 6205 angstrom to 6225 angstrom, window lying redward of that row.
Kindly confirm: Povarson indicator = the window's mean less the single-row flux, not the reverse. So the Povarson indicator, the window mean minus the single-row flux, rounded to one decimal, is -0.1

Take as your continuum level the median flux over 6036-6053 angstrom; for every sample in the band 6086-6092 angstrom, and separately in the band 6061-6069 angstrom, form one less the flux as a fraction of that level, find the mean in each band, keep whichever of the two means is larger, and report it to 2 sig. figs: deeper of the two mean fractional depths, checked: 0.045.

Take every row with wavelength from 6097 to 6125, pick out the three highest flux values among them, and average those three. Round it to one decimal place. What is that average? 18.9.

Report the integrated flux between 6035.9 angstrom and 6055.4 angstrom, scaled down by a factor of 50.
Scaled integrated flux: 7.37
